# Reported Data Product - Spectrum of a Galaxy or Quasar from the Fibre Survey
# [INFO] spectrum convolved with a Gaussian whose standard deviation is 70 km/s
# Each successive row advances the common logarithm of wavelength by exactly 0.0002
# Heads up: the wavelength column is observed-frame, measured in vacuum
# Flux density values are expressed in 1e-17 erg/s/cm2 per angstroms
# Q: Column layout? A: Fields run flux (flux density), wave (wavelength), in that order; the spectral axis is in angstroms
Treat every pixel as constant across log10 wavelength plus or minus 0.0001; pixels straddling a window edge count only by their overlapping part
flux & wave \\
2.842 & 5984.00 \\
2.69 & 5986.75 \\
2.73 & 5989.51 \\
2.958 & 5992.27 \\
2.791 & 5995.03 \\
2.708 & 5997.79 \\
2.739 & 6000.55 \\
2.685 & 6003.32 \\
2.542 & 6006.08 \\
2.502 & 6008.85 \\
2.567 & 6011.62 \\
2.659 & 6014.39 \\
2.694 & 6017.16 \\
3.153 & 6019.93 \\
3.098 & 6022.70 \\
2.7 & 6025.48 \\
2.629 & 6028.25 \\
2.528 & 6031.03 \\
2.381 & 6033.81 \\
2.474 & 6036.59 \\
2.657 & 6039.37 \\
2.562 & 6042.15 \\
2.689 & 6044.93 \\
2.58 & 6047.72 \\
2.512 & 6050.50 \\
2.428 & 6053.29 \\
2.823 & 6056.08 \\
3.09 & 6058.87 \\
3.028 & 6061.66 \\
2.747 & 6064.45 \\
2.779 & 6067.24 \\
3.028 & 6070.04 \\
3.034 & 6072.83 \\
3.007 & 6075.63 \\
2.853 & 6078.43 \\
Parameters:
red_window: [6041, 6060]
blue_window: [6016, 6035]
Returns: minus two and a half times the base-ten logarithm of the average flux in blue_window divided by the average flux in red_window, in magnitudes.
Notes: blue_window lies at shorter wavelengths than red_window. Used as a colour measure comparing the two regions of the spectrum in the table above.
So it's -0.03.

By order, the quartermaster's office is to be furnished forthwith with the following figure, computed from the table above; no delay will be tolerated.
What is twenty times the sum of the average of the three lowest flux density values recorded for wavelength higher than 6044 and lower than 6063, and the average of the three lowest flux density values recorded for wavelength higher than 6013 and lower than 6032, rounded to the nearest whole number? 102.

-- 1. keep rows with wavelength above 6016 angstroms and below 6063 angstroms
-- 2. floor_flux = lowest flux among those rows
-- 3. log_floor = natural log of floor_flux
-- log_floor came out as 0.87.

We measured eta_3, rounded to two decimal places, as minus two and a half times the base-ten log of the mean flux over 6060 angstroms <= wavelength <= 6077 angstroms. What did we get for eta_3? -1.17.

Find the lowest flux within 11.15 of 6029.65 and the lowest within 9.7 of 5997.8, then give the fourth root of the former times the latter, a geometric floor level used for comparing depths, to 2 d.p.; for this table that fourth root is 1.57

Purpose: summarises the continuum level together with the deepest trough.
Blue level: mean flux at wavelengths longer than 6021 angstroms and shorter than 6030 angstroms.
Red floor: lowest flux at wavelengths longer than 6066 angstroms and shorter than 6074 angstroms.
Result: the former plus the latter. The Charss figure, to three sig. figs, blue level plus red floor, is 5.59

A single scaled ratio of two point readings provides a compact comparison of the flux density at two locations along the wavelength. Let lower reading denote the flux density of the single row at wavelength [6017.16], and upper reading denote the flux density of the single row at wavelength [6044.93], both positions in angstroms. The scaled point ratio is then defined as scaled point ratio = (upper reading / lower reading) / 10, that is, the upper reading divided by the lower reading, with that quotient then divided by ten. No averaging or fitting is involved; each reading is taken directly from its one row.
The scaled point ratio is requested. 0.100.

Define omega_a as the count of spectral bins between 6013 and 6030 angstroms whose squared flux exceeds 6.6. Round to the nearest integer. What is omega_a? 6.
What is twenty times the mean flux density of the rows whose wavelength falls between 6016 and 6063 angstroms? 54.1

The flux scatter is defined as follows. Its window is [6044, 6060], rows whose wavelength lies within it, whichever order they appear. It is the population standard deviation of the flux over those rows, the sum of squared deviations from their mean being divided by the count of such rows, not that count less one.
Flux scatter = 0.22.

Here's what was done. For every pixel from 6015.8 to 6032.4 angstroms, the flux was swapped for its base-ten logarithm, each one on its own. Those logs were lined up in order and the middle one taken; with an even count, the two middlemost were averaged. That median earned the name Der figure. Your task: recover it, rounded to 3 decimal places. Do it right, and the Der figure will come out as 0.431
